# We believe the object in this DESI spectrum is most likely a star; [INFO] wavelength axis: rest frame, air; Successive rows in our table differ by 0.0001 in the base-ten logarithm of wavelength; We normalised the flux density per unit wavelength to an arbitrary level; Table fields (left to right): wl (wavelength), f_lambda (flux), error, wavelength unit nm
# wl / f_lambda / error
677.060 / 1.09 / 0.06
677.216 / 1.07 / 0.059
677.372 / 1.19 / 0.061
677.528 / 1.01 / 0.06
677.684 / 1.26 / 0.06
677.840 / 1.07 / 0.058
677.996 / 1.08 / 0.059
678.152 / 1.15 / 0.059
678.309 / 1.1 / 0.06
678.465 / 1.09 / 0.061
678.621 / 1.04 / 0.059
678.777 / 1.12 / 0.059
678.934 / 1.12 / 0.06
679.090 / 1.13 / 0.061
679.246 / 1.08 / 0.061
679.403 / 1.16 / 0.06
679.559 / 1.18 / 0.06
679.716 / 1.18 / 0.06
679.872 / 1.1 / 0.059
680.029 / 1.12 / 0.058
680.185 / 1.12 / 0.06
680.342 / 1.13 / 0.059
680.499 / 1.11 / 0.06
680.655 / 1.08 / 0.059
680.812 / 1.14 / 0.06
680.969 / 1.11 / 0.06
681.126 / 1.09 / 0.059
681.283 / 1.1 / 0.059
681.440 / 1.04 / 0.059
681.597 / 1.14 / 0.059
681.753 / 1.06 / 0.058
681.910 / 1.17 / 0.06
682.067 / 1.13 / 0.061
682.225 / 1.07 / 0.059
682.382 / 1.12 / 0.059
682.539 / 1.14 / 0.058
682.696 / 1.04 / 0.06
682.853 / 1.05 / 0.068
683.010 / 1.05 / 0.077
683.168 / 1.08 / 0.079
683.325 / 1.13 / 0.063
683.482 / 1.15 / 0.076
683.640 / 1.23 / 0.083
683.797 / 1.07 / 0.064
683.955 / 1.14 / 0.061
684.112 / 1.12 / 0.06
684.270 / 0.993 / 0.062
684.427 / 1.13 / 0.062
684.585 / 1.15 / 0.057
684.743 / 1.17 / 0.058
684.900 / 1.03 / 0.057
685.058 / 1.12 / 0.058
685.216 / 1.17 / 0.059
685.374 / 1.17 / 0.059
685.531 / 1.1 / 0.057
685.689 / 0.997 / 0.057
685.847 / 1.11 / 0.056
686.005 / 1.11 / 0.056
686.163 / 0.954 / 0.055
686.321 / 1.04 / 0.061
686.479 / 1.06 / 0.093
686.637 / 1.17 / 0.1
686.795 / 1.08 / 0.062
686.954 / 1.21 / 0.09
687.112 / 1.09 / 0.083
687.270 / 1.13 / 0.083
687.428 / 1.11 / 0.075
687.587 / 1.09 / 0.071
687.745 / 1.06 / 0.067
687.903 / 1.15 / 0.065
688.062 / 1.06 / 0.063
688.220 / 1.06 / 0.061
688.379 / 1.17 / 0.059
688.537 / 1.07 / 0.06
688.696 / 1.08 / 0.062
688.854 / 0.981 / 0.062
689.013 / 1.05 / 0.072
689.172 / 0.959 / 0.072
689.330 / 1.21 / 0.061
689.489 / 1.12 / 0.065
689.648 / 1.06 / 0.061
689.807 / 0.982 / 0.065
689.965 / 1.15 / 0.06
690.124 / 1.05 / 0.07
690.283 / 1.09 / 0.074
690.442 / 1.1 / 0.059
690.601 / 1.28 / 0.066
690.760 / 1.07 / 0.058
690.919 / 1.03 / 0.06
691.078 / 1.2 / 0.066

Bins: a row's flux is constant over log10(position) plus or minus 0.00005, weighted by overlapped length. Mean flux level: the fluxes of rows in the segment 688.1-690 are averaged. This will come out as 1.07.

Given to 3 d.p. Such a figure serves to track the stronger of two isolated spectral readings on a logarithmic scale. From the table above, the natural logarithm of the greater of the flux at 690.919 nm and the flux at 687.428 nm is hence 0.104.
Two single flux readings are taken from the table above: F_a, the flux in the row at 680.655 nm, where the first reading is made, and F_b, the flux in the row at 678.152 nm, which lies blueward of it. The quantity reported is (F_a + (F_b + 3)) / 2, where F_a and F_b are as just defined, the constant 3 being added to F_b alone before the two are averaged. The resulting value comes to 2.615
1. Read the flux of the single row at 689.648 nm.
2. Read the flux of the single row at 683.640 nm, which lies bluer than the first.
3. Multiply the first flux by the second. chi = 1.30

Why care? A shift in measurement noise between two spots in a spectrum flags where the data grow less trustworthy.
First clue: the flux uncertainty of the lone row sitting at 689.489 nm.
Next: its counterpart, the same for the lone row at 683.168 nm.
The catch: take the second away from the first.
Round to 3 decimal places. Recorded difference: -0.014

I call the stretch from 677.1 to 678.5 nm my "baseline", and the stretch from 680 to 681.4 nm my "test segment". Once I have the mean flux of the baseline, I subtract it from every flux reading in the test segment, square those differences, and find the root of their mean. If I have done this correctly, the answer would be 0.02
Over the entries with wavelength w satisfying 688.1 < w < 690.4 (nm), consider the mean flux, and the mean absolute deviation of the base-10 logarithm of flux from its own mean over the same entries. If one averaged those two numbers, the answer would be 0.548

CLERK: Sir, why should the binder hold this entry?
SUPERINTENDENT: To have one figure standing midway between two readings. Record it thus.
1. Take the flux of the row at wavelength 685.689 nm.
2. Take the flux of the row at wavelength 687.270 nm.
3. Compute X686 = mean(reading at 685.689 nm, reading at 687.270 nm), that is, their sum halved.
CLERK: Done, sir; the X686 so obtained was 1.06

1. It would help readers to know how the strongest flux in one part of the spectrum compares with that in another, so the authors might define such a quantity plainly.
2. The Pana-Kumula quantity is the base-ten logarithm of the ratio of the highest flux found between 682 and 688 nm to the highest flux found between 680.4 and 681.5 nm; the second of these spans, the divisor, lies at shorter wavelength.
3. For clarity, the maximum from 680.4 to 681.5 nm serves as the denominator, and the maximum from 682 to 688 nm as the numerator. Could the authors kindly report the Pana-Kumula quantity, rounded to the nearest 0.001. 0.033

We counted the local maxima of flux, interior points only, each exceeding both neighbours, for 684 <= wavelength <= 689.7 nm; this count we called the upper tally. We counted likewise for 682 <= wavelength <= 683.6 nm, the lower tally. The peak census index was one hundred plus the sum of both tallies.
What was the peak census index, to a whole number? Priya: 110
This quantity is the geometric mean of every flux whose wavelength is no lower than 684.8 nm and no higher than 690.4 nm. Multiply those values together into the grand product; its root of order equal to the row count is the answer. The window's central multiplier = 1.08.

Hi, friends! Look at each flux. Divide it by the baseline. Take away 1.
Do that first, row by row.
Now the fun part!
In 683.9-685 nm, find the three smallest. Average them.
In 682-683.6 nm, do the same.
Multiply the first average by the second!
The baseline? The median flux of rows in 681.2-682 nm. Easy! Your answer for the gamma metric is 0.0023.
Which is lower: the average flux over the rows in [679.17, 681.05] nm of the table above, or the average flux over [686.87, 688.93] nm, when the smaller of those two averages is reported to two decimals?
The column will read 1.10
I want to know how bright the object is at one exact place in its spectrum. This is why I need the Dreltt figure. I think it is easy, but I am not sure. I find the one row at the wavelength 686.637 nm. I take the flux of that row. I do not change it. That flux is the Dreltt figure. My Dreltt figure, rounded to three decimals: 1.170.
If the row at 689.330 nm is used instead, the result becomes 1.210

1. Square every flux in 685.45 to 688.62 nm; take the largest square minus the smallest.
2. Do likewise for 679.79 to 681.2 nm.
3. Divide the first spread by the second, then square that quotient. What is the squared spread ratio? 17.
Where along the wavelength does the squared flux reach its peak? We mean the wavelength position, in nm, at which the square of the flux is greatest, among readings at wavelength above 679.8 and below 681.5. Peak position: 680.812 nm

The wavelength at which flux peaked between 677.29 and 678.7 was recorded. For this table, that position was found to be 677.684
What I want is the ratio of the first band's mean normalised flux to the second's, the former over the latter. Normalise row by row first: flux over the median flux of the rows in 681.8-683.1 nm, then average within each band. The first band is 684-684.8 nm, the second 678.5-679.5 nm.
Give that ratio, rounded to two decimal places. 1.00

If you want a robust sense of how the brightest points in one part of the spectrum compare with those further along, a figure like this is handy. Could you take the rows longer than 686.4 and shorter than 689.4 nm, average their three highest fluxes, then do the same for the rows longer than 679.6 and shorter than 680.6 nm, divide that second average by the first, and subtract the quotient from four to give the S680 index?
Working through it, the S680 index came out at 3.04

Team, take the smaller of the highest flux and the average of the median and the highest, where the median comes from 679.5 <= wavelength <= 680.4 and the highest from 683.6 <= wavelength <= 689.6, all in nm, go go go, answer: 1.18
